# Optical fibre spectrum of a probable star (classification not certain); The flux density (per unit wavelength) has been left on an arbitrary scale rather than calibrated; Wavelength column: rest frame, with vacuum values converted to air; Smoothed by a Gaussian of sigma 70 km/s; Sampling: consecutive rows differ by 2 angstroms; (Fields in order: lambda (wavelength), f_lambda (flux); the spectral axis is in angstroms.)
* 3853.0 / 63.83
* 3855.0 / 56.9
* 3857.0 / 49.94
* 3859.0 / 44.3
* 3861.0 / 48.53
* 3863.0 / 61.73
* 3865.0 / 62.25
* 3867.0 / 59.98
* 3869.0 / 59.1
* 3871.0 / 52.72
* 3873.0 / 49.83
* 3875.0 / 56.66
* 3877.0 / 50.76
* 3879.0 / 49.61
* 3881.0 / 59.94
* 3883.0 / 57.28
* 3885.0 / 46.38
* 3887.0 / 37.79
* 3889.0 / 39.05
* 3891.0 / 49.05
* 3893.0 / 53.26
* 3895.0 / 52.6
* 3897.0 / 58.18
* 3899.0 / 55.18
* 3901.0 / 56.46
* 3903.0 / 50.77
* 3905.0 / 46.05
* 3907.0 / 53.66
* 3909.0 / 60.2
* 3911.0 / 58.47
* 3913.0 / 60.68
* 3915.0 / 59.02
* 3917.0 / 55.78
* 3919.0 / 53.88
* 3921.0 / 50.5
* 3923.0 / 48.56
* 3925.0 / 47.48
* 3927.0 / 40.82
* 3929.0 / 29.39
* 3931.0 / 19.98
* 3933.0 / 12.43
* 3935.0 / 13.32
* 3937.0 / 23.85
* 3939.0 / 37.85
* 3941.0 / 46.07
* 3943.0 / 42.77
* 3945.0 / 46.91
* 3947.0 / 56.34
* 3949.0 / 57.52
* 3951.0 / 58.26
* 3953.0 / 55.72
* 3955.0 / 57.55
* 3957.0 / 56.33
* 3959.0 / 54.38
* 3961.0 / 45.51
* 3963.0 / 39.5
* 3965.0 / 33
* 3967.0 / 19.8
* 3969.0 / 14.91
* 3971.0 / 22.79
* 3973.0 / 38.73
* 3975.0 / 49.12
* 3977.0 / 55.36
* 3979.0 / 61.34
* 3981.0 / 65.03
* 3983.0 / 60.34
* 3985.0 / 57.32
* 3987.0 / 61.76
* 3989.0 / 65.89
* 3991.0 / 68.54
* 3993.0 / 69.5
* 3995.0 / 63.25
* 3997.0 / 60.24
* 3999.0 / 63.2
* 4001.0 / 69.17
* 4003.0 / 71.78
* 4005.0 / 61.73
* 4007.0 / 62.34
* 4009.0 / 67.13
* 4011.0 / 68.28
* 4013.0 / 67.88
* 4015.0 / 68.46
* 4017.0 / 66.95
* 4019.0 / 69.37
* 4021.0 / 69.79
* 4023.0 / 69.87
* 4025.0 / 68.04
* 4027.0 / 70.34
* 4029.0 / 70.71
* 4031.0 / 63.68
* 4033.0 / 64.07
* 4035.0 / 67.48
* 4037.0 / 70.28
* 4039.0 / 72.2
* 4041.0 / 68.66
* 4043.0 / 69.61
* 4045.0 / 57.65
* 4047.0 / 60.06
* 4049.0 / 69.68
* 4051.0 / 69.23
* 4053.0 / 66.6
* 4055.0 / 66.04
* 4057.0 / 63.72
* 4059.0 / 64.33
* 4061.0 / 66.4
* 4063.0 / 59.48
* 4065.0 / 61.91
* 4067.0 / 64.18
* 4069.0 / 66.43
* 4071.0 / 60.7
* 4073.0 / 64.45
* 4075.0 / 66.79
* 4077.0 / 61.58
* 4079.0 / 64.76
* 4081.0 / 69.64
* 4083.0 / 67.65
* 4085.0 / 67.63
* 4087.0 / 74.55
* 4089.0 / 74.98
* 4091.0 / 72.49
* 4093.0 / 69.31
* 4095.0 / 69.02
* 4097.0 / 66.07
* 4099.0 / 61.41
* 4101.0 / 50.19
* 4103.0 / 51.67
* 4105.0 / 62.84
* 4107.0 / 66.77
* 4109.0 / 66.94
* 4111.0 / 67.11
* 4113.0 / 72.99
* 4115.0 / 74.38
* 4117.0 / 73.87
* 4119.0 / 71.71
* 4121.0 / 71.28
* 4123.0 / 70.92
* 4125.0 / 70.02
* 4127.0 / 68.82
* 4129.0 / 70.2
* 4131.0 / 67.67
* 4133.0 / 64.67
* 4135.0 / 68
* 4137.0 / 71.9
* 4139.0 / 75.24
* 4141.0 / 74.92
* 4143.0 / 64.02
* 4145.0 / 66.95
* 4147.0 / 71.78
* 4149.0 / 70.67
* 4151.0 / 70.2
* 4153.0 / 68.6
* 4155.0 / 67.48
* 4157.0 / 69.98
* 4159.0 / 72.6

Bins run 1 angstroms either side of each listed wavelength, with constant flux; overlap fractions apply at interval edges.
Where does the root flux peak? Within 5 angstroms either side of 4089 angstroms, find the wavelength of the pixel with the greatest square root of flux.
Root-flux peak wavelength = 4089.0 angstroms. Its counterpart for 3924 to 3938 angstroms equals 3925.0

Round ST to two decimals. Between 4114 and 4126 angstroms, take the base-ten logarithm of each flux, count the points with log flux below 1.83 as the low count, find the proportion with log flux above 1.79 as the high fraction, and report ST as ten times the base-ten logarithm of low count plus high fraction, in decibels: 0.00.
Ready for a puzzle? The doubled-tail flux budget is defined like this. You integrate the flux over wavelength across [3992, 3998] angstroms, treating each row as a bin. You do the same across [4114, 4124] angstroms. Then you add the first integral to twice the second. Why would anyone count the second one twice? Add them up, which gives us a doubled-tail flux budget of 1835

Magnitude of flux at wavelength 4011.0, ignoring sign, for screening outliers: 68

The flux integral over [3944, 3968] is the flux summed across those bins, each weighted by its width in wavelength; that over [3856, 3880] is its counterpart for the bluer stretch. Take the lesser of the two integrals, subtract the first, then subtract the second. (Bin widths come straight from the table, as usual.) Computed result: -1291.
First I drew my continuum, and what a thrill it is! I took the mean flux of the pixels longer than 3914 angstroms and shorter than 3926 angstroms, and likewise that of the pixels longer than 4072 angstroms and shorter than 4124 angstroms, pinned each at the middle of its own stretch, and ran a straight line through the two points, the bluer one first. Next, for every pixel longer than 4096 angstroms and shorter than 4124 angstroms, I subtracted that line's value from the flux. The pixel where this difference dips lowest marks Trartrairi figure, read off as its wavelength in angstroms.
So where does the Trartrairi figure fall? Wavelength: 4101.0 angstroms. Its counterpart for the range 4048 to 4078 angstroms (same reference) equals 4063.0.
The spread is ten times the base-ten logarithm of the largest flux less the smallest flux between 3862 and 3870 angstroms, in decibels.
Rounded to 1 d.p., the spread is 5.0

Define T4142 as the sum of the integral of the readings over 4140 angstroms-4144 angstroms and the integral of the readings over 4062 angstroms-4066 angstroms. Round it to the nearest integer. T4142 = 521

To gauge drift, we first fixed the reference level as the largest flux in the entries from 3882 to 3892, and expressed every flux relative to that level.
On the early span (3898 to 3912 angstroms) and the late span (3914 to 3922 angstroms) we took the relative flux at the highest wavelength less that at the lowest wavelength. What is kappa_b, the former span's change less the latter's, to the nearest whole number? 12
